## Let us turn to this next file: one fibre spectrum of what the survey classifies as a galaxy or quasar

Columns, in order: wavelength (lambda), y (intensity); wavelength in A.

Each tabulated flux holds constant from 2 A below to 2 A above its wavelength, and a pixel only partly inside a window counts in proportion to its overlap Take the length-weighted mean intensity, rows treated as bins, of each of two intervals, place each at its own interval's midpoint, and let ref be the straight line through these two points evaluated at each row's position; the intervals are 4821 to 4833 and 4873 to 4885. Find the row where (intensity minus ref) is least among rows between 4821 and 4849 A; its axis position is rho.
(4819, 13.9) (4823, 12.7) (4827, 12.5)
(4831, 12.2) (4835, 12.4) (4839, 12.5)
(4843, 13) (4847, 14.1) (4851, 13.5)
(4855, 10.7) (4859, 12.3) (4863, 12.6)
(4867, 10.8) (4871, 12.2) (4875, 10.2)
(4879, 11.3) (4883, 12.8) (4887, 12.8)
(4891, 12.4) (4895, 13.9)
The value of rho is 4831 A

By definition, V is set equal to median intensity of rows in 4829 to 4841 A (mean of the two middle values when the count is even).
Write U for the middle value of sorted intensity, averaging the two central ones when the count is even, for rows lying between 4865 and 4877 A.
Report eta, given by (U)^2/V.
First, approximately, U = 10.8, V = 12.40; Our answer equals 9.4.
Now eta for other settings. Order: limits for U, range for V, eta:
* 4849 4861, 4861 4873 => 12.4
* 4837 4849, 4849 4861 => 13.7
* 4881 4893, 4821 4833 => 13.1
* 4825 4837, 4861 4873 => 12.6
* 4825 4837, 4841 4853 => 11.4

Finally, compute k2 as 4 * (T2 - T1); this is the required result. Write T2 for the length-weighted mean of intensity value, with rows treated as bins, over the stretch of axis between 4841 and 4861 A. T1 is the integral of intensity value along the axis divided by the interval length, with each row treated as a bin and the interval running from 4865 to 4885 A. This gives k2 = 5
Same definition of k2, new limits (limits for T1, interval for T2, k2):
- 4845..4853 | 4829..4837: -6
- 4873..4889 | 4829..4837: 2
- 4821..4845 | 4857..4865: 0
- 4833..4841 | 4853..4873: -3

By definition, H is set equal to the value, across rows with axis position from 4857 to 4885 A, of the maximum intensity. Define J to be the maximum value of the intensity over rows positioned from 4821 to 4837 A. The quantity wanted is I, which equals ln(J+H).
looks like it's 3.24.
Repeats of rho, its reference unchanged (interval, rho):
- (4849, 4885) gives 4875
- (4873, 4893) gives 4875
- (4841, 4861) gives 4855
